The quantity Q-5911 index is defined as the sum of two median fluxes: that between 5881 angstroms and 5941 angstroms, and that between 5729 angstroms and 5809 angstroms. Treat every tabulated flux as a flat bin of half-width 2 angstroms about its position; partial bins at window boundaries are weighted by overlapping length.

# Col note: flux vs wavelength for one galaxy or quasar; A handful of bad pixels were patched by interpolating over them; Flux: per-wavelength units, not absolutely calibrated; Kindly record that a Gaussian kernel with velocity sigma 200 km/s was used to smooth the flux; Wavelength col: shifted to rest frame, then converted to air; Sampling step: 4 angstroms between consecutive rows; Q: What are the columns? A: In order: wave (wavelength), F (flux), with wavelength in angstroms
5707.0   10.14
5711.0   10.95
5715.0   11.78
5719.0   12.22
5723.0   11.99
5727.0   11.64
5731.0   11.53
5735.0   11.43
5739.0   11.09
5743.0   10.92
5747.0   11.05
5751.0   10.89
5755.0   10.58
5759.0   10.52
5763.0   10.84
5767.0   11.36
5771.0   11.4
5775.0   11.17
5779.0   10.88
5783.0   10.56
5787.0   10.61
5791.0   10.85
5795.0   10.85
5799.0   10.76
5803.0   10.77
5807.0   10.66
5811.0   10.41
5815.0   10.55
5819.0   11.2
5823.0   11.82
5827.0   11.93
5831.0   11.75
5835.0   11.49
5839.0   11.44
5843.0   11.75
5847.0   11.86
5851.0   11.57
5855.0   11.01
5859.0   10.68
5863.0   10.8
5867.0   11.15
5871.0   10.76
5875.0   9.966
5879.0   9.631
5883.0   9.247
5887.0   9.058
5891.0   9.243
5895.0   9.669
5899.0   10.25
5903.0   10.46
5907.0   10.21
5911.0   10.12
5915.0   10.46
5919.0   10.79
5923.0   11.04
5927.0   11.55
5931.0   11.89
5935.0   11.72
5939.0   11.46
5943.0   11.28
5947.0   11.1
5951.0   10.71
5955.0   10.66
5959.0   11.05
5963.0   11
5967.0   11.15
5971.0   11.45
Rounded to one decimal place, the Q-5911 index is 21.3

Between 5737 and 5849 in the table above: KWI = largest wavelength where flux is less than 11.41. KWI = 5819.0 angstroms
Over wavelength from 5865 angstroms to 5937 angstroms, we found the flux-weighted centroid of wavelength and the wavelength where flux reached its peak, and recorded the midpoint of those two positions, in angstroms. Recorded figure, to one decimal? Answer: 5916.5 angstroms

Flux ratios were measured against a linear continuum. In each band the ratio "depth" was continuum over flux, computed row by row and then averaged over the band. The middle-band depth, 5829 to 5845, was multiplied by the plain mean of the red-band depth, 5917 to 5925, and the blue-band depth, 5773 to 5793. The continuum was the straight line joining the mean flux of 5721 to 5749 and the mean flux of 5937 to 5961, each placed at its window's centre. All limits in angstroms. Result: 1.00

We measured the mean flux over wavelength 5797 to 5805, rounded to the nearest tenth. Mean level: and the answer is 10.8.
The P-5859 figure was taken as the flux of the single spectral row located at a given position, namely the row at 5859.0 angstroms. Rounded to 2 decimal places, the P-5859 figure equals 10.68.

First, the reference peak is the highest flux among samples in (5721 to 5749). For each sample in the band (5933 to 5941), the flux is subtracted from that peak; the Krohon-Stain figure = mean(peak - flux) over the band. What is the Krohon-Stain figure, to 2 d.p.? 0.40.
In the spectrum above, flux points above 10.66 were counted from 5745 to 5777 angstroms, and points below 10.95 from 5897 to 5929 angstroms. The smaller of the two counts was 6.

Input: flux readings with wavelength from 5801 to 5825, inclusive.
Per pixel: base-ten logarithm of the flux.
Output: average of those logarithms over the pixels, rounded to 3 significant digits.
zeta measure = 1.04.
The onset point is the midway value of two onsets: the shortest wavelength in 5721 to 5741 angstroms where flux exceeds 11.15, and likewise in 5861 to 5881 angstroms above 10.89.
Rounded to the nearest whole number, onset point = 5795 angstroms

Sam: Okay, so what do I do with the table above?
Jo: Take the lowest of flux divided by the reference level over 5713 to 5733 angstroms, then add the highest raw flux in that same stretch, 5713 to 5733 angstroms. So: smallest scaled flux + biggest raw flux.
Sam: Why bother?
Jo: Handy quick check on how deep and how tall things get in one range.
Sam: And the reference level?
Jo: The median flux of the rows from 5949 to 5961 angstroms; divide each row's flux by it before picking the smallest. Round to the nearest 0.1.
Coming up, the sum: 13.3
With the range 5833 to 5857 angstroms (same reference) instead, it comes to 12.9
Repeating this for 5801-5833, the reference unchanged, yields 12.9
